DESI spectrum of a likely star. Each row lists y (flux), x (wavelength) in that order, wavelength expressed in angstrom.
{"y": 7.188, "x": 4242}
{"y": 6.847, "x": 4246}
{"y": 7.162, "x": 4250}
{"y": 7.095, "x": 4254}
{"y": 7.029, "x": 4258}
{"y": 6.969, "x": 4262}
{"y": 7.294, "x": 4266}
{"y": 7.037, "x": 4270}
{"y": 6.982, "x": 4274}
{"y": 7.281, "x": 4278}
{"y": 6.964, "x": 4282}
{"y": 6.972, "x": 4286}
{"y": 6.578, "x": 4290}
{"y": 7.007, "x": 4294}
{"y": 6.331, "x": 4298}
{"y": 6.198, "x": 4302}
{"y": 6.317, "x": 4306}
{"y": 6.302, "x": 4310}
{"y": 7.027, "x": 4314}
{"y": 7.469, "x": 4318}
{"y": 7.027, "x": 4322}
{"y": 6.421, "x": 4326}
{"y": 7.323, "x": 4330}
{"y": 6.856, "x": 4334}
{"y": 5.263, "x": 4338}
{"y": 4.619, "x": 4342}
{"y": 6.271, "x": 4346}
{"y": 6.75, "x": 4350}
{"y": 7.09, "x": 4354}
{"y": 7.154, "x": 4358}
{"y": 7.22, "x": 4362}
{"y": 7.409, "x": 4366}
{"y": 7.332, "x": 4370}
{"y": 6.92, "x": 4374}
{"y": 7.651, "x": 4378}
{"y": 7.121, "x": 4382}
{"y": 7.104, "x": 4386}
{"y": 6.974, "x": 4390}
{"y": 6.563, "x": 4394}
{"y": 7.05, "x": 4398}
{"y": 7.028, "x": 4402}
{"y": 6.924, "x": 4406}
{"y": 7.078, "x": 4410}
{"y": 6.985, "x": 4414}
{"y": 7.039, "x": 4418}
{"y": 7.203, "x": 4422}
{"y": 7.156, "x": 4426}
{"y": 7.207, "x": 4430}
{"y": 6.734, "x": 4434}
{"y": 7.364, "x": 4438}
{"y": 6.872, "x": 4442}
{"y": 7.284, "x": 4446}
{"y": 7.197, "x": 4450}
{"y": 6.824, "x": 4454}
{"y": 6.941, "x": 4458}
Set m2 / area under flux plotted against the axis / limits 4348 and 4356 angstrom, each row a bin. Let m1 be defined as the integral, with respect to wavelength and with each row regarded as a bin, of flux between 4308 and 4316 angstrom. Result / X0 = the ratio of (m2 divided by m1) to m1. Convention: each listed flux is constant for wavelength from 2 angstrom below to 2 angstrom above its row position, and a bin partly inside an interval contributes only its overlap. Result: 0.019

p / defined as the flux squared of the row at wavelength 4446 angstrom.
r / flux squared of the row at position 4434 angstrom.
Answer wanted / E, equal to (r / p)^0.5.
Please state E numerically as 0.92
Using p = 53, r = 45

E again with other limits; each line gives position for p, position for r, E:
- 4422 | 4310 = 0.87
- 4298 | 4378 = 1.21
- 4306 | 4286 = 1.10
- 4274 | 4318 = 1.07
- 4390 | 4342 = 0.66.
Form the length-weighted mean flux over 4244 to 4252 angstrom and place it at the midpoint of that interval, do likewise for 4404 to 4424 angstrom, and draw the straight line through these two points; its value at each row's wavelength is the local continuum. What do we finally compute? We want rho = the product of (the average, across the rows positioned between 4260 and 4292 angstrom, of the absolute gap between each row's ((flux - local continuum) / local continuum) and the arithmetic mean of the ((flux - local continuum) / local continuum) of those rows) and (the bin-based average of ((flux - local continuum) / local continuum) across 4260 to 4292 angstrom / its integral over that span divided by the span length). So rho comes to 0.000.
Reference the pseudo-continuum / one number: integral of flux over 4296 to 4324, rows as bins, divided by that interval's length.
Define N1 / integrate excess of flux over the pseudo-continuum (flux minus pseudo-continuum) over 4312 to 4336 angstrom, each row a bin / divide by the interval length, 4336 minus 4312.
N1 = 0.35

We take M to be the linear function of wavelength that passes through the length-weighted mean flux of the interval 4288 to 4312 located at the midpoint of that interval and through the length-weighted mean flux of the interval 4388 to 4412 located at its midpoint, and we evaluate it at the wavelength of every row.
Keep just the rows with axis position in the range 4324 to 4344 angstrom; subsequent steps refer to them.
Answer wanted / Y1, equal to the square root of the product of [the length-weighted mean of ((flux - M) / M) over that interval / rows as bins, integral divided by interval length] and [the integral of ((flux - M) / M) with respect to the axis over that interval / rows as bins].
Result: 0.35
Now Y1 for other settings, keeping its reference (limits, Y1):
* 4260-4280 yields 0.57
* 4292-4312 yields 0.02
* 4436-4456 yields 0.03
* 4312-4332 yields 0.34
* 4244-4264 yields 0.56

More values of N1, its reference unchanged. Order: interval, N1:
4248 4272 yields 0.43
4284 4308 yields -0.10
